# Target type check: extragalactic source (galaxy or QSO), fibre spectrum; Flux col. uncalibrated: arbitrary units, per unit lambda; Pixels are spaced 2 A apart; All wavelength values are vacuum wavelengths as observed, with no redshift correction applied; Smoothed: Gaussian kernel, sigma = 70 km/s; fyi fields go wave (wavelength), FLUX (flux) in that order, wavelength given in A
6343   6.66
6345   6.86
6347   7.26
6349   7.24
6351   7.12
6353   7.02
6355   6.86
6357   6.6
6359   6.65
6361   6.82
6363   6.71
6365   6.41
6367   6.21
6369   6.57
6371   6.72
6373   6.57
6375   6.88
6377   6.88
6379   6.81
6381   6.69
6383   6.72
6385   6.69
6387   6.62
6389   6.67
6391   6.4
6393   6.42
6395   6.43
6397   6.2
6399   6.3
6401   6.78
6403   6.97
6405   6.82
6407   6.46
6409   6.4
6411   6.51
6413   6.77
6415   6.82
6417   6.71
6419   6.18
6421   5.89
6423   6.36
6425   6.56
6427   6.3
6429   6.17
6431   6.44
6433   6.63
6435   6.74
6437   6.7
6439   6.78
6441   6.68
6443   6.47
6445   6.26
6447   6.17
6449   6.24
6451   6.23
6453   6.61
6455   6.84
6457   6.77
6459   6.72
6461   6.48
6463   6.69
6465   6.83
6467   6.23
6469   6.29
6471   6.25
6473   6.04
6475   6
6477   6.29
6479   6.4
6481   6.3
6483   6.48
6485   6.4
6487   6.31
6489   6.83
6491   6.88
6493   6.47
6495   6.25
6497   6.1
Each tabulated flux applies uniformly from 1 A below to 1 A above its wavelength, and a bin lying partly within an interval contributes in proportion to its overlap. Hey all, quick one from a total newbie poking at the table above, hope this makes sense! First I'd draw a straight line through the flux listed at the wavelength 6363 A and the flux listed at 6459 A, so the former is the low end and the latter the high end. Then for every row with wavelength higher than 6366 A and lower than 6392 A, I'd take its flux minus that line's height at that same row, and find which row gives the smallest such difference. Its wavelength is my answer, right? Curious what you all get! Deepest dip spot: 6367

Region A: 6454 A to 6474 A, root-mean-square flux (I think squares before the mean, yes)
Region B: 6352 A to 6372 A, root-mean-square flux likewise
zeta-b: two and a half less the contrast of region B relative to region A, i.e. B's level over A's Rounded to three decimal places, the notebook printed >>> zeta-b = 1.478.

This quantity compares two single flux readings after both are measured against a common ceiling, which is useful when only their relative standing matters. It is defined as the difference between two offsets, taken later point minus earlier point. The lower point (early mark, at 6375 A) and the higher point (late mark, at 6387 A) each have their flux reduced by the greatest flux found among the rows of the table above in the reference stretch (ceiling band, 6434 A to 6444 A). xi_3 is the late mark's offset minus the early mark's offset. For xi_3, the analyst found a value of -0.260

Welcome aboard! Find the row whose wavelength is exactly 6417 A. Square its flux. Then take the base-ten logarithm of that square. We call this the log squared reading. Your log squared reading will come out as 1.65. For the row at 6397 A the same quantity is 1.58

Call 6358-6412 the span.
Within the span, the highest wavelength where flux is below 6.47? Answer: 6409 A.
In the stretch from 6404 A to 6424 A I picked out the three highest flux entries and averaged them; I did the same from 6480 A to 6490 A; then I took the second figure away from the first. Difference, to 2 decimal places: 0.23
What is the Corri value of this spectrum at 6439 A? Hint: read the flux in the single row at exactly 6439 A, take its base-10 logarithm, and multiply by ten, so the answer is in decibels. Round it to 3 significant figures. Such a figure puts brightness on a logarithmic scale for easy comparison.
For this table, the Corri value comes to 8.31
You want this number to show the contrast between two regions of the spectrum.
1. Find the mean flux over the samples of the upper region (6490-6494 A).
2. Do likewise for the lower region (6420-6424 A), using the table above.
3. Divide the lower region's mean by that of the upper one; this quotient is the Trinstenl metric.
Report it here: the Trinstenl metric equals 0.92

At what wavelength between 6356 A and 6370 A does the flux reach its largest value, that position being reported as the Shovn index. 6361 A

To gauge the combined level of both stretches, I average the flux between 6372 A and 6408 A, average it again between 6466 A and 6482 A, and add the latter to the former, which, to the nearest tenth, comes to 12.9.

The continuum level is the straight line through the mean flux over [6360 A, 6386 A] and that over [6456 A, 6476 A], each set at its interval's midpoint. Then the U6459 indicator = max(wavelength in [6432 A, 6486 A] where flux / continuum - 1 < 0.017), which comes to 6485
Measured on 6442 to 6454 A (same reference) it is 6451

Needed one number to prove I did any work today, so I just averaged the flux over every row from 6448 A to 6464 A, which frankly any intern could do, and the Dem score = 6.57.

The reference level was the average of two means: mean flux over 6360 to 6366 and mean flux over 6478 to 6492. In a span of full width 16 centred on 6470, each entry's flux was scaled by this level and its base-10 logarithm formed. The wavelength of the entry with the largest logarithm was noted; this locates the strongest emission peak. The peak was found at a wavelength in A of 6465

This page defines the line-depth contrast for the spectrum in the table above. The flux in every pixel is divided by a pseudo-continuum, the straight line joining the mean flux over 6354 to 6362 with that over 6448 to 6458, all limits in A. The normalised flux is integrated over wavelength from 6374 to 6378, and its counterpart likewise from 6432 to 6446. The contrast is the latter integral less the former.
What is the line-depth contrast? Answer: 10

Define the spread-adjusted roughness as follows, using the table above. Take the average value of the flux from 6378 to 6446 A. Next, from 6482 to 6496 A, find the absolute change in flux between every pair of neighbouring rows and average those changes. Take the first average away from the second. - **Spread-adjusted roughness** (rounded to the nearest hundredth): -6.31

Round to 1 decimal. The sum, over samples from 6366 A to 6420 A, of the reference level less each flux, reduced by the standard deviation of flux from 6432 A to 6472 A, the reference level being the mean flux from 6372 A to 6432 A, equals -1.7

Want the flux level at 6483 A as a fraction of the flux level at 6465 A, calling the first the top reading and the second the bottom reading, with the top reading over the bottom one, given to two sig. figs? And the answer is 0.95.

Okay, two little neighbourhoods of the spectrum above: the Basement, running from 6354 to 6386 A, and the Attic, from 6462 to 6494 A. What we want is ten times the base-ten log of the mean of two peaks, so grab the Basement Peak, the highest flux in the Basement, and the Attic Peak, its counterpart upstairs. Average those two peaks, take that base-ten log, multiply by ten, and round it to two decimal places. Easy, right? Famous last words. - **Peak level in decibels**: 8.38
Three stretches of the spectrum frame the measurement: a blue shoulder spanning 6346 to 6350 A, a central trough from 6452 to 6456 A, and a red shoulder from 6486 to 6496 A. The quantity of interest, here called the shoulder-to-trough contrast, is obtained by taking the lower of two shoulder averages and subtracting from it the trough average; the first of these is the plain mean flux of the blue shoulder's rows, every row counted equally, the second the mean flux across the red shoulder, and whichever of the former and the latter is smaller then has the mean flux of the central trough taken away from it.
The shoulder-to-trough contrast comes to -0.18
